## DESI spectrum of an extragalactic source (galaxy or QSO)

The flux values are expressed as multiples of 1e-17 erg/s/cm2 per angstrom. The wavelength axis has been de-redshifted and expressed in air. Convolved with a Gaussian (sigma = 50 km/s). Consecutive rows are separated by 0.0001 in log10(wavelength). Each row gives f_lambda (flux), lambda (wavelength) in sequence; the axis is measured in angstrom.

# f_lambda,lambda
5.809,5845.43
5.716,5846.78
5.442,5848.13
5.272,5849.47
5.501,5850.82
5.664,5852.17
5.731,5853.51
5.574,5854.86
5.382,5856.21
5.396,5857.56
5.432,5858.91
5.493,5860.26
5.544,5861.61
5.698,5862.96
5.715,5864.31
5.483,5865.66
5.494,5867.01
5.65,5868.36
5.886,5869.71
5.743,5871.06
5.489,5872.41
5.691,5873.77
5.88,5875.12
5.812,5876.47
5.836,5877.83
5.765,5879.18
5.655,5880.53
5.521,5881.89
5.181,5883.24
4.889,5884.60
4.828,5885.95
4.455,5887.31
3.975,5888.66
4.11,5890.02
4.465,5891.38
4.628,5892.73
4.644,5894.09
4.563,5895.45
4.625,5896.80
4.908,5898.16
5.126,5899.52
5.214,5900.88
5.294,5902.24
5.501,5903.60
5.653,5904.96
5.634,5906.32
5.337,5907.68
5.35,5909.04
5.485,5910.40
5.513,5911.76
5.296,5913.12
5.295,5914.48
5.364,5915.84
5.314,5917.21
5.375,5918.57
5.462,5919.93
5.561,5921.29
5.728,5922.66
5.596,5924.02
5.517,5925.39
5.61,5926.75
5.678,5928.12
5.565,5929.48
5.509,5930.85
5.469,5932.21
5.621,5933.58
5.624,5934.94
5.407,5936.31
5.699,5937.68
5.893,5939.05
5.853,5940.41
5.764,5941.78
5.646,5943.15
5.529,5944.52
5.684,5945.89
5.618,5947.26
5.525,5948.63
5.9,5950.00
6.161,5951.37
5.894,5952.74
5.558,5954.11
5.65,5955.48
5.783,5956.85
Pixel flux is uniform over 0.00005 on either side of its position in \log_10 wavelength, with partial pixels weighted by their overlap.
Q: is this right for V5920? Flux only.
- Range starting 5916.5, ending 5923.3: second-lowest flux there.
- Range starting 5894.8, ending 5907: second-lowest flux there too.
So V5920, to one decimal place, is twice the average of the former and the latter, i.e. 10.0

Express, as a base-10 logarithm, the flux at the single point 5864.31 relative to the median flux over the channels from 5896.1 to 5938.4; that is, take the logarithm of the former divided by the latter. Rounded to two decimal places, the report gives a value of 0.02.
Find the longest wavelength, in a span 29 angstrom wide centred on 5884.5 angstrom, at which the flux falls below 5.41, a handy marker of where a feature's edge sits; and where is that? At 5898.16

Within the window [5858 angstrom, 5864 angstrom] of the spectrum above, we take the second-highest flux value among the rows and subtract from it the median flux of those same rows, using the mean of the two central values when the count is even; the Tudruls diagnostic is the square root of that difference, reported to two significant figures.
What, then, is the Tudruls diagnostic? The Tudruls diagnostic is 0.16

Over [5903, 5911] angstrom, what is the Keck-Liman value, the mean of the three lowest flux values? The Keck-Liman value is 5.39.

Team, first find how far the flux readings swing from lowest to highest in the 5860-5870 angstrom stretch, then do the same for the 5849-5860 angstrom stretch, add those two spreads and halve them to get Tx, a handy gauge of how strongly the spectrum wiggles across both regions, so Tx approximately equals 0.43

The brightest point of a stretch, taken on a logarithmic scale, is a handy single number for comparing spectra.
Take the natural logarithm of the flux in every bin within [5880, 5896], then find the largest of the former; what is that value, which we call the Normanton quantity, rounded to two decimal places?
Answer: 1.73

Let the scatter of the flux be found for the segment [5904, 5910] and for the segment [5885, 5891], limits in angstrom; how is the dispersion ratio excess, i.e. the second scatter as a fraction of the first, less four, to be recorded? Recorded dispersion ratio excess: -1.8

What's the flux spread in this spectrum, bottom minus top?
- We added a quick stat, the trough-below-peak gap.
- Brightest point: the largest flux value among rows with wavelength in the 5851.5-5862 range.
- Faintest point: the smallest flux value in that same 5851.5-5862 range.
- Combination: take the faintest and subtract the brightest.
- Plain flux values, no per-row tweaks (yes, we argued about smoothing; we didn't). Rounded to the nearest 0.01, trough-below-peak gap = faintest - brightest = -0.35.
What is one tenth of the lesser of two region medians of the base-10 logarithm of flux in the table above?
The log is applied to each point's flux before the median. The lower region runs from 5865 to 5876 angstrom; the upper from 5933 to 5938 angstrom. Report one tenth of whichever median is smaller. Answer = 0.075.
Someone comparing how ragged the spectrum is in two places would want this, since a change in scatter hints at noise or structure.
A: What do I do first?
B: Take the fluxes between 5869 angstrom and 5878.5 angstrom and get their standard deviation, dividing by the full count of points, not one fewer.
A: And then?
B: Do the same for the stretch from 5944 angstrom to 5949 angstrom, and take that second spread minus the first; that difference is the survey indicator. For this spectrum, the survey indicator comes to -0.06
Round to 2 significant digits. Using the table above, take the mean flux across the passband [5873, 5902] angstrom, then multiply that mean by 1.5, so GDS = 7.6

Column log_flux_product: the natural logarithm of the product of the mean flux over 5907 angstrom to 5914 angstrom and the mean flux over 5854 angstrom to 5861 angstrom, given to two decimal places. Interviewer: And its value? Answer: 3.38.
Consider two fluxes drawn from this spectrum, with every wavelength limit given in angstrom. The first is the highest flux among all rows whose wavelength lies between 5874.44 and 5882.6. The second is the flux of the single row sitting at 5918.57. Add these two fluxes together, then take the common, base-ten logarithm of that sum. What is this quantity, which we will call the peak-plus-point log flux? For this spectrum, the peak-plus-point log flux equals 1.05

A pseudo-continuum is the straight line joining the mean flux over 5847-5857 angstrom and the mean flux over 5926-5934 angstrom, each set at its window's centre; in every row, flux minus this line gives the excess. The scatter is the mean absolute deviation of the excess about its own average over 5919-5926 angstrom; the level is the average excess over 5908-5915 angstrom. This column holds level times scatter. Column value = -0.012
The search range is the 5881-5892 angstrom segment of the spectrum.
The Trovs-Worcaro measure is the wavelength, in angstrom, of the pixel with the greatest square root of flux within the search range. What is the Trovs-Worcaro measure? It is 5881.89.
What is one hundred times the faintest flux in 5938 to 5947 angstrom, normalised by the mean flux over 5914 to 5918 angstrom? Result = 104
